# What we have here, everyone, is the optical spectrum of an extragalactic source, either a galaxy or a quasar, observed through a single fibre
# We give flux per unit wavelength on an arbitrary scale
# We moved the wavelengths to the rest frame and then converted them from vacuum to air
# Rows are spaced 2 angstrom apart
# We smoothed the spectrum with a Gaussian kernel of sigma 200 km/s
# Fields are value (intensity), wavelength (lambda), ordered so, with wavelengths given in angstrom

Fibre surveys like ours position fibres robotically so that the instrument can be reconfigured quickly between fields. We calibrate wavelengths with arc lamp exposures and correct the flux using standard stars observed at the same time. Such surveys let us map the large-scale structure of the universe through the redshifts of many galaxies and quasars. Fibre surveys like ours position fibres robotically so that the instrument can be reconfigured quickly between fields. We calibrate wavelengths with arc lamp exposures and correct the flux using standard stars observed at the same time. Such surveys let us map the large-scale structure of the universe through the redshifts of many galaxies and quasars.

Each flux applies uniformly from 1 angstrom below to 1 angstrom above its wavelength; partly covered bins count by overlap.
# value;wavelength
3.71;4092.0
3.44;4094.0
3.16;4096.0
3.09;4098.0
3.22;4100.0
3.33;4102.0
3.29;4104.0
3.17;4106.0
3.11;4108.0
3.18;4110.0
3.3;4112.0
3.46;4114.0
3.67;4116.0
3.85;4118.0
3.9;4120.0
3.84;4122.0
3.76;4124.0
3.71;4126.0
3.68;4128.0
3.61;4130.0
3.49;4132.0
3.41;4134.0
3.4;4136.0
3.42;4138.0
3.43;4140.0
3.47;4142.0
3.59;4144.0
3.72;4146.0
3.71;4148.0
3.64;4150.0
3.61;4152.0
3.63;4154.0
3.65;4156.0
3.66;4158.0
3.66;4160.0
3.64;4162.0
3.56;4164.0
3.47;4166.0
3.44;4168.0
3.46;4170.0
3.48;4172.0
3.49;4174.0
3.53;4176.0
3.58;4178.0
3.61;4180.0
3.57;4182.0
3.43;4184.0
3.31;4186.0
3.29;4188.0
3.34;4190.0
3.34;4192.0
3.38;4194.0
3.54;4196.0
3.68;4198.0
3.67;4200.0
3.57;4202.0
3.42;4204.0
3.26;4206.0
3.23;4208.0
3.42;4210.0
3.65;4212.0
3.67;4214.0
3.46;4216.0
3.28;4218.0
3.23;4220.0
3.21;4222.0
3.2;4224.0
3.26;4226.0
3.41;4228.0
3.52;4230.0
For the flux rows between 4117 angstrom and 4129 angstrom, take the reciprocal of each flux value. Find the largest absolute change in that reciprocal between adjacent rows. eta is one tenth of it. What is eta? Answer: 0.0006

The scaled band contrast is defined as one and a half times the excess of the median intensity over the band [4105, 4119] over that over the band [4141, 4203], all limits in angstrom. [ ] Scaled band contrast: -0.4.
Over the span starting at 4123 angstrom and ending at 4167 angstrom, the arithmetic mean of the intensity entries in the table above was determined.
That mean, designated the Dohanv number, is 3.59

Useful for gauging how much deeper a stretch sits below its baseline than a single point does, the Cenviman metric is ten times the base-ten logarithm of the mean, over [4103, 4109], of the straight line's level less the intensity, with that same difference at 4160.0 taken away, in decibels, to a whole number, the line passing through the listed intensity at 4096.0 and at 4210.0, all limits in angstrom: -5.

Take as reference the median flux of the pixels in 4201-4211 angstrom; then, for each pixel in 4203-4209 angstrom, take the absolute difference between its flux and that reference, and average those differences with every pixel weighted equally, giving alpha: 0.117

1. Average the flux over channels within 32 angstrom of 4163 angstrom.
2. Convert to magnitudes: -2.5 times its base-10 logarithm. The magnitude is -1.36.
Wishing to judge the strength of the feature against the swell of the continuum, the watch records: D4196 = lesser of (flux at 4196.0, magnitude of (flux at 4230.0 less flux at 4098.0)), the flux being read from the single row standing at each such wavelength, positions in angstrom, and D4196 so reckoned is 0.43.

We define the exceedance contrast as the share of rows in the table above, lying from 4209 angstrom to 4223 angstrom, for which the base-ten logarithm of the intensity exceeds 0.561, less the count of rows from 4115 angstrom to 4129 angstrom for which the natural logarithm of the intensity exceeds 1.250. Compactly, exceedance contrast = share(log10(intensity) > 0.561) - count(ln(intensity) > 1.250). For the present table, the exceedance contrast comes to -7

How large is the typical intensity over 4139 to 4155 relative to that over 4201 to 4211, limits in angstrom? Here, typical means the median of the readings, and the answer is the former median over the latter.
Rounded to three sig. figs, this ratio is 1.06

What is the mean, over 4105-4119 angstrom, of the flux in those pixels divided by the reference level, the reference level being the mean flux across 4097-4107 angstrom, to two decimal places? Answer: 1.05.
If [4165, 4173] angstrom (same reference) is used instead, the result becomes 1.08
